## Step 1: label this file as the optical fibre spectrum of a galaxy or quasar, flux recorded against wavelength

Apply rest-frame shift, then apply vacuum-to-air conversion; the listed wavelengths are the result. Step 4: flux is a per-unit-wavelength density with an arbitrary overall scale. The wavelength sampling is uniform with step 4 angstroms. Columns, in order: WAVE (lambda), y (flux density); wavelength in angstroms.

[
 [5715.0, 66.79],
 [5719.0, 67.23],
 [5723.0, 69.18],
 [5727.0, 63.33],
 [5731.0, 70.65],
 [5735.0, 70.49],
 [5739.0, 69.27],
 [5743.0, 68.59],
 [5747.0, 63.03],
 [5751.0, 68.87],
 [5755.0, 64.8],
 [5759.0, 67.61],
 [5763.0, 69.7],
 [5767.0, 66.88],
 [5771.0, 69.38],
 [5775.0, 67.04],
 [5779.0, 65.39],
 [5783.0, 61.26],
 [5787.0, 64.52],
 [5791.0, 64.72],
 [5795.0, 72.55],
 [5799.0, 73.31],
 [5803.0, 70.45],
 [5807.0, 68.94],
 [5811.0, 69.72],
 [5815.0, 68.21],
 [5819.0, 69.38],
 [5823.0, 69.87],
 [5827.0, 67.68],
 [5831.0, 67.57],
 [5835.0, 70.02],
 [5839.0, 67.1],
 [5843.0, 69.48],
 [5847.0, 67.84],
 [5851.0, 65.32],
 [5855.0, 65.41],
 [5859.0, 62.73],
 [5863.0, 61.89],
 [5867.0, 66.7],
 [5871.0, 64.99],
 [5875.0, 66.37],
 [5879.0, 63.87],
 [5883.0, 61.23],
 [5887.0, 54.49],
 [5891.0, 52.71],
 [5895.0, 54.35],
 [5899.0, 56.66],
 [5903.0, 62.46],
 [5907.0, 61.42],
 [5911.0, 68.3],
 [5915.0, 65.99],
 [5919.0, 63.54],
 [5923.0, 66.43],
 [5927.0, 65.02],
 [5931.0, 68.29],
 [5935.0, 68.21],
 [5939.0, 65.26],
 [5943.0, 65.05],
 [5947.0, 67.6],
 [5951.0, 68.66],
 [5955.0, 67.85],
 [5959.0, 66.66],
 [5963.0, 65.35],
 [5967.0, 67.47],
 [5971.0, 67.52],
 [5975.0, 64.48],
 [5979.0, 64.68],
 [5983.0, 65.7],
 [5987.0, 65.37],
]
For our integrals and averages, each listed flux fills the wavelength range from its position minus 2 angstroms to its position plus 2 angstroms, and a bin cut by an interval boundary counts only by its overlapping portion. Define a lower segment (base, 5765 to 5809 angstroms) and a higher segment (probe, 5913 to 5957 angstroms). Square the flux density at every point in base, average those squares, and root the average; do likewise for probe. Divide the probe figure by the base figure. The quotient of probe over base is 0.98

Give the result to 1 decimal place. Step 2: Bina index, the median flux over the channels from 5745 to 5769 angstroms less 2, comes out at 65.2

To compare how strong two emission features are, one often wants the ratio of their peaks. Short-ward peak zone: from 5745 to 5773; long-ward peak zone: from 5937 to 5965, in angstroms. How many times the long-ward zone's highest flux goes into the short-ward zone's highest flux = 1.02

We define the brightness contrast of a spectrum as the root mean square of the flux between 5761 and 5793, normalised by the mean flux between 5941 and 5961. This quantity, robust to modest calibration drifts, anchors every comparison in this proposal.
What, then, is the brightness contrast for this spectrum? 0.99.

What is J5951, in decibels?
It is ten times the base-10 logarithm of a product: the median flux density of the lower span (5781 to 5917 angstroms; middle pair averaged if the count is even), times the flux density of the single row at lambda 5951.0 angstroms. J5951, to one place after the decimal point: 36.6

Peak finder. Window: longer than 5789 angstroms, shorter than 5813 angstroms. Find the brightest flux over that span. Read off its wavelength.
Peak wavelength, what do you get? 5799.0 angstroms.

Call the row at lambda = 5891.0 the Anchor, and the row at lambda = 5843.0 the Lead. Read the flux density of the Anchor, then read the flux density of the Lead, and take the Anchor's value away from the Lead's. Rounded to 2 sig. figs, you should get 17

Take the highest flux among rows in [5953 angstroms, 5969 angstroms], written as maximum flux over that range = 67.85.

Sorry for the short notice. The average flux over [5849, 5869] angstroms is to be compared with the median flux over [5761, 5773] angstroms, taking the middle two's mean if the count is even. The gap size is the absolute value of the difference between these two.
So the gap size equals 5.0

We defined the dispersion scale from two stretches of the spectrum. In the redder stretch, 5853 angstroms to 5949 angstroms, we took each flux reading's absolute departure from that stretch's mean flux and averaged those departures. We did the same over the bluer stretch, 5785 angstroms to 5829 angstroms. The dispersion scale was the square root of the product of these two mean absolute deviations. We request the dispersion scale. 2.6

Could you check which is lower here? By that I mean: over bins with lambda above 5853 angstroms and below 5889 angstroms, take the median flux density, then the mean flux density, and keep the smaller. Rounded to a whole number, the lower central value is 63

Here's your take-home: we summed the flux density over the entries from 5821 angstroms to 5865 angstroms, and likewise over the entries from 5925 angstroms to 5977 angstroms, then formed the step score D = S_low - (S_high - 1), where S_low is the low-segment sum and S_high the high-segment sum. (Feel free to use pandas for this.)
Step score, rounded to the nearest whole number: -132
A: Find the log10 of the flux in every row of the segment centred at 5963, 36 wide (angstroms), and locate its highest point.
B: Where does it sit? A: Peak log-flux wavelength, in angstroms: 5951.0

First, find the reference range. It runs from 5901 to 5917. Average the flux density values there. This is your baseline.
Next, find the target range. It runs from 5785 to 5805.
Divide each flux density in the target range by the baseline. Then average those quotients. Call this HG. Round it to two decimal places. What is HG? 1.07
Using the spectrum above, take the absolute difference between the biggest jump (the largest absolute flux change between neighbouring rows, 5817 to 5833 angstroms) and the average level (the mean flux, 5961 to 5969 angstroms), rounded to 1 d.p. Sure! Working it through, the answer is 64.2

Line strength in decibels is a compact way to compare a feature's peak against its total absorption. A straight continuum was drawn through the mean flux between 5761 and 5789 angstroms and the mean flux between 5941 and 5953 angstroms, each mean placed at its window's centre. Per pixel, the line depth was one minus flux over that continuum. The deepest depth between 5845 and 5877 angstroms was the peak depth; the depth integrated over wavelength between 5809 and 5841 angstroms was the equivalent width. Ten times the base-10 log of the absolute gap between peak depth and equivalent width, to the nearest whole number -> 0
